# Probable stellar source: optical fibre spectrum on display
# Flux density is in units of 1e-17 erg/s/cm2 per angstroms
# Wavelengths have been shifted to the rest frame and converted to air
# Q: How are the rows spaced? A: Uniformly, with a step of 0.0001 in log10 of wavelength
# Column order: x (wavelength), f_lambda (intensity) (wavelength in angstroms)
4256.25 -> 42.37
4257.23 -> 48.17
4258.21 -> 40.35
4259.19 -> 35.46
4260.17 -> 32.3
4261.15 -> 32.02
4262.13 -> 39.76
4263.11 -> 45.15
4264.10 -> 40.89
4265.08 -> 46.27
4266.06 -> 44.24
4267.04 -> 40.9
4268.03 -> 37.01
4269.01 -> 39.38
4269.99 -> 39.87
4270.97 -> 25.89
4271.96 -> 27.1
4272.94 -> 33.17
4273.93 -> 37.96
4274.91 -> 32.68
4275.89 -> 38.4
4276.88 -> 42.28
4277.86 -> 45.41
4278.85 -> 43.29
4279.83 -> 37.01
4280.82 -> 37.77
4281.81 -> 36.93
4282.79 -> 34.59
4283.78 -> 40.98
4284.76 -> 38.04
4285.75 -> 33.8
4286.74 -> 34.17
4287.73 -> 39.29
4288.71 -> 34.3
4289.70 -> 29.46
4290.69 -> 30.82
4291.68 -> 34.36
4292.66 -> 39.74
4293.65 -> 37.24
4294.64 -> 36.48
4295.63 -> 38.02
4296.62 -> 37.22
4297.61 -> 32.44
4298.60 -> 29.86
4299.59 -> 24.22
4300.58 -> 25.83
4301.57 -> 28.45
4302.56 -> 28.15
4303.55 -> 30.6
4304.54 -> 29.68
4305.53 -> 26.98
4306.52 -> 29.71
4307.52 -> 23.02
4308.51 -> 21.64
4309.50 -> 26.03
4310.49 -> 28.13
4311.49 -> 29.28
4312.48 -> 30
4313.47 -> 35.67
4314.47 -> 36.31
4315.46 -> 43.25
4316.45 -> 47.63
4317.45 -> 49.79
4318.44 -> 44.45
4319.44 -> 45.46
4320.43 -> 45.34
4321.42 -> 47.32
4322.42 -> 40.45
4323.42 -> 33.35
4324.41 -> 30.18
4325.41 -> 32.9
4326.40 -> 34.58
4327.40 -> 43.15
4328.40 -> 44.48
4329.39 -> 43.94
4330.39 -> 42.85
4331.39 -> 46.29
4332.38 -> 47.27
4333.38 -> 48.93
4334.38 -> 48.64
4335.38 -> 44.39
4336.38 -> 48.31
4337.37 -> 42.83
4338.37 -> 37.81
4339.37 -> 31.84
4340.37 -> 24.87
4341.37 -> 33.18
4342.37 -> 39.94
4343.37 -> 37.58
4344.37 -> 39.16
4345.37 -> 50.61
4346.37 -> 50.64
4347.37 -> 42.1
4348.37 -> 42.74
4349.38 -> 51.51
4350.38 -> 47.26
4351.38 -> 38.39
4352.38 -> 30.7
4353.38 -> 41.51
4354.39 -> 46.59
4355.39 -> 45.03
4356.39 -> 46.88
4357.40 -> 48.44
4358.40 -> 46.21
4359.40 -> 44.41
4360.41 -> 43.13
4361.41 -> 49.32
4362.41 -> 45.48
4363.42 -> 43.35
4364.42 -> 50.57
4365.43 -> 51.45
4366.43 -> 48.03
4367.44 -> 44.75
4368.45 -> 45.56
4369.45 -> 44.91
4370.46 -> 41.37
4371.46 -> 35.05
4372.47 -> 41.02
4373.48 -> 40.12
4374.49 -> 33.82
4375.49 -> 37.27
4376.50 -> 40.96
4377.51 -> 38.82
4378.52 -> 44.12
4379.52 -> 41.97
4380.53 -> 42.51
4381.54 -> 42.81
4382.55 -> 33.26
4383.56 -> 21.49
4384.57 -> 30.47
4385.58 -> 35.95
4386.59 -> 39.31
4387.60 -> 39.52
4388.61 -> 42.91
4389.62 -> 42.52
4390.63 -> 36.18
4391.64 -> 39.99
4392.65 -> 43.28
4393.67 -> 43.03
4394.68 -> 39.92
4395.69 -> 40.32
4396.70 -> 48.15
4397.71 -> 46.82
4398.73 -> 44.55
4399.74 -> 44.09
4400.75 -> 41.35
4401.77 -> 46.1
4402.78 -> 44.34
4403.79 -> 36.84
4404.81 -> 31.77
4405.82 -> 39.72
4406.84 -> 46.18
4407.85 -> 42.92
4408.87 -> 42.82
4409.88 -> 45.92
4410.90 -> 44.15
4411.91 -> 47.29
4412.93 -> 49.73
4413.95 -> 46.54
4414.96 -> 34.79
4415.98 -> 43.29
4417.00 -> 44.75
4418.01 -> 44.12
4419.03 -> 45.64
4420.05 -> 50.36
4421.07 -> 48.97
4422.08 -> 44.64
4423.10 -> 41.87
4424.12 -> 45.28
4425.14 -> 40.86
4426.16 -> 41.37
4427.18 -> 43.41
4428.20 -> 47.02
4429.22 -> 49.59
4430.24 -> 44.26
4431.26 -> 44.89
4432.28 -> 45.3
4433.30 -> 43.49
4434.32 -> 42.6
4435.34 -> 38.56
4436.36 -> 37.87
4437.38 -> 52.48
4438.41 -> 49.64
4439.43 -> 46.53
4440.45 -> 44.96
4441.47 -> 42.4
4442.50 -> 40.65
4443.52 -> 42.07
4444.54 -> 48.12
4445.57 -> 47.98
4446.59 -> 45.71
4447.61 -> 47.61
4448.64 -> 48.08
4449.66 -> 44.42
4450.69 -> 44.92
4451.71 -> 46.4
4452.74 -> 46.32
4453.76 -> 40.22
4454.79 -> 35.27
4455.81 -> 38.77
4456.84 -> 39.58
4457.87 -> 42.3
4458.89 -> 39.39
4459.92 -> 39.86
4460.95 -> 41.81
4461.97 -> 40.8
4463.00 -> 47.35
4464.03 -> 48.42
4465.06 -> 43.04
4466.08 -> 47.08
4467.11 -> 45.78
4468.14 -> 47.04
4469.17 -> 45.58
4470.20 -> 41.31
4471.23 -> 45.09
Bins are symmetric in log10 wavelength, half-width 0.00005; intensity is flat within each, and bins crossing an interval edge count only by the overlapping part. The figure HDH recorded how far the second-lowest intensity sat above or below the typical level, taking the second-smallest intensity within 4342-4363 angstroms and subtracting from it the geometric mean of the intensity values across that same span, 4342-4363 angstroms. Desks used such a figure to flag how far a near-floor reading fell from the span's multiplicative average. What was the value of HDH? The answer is -6.3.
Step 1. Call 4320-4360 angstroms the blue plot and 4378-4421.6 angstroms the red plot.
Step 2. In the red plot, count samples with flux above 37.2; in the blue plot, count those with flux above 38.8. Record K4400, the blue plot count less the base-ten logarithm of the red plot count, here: 27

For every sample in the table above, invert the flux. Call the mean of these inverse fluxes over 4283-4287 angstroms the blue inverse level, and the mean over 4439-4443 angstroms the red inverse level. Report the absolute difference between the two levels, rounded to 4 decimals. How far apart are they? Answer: 0.0044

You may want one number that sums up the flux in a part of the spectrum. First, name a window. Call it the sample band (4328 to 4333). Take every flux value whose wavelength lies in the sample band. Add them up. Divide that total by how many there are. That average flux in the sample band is 45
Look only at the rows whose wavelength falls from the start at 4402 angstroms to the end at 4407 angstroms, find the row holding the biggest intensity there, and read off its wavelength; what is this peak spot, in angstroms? 4406.84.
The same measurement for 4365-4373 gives 4365.43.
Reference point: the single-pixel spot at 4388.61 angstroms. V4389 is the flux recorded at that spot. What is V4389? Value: 42.91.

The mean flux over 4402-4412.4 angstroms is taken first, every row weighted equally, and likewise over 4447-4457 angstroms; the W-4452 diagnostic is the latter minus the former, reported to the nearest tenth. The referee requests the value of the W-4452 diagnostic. 1.0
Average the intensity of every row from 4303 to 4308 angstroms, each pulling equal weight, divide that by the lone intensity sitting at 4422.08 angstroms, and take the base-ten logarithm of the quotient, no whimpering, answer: -0.20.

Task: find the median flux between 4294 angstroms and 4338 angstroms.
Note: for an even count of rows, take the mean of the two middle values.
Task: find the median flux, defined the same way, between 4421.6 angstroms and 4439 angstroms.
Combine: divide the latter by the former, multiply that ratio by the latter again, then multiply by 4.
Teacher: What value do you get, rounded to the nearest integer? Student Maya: 215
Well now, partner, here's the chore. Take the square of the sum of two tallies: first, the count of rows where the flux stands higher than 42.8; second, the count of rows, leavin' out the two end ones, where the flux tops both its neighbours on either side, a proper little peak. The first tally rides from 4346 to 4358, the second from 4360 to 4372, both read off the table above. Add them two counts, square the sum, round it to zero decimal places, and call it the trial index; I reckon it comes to 100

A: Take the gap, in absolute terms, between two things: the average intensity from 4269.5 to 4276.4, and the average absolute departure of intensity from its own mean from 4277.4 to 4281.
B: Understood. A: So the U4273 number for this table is 30.1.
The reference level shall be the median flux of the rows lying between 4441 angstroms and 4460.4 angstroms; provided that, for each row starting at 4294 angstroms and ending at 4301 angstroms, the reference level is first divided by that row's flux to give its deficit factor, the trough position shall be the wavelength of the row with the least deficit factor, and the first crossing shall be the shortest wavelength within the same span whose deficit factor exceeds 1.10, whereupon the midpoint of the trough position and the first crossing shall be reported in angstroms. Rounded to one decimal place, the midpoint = 4295.1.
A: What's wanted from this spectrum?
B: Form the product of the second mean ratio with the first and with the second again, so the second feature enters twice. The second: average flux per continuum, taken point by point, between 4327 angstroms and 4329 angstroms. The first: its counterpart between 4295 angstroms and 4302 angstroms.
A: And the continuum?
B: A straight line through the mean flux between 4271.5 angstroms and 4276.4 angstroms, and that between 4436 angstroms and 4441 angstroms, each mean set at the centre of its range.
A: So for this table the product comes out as 1.15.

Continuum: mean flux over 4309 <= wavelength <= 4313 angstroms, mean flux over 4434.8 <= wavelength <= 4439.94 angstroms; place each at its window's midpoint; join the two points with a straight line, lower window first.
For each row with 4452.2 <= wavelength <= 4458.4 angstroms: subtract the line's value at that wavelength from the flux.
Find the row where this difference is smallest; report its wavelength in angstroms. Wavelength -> 4454.79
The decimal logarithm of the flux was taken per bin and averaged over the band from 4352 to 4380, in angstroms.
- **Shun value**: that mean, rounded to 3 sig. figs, 1.63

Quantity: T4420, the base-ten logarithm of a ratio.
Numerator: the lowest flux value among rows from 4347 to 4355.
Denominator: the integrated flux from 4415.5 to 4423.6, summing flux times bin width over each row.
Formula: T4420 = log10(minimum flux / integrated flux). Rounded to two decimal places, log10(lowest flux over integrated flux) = -1.08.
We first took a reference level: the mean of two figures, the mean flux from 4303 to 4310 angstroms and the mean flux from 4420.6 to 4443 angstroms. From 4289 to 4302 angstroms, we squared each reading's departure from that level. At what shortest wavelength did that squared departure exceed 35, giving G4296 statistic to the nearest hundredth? 4289.70 angstroms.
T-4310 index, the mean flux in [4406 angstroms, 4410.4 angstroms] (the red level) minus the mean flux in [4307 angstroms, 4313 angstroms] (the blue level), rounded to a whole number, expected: 18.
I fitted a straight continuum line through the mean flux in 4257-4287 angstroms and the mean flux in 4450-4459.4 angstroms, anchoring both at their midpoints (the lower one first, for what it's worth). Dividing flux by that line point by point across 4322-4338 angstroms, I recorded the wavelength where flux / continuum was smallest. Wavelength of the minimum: 4324.41 angstroms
